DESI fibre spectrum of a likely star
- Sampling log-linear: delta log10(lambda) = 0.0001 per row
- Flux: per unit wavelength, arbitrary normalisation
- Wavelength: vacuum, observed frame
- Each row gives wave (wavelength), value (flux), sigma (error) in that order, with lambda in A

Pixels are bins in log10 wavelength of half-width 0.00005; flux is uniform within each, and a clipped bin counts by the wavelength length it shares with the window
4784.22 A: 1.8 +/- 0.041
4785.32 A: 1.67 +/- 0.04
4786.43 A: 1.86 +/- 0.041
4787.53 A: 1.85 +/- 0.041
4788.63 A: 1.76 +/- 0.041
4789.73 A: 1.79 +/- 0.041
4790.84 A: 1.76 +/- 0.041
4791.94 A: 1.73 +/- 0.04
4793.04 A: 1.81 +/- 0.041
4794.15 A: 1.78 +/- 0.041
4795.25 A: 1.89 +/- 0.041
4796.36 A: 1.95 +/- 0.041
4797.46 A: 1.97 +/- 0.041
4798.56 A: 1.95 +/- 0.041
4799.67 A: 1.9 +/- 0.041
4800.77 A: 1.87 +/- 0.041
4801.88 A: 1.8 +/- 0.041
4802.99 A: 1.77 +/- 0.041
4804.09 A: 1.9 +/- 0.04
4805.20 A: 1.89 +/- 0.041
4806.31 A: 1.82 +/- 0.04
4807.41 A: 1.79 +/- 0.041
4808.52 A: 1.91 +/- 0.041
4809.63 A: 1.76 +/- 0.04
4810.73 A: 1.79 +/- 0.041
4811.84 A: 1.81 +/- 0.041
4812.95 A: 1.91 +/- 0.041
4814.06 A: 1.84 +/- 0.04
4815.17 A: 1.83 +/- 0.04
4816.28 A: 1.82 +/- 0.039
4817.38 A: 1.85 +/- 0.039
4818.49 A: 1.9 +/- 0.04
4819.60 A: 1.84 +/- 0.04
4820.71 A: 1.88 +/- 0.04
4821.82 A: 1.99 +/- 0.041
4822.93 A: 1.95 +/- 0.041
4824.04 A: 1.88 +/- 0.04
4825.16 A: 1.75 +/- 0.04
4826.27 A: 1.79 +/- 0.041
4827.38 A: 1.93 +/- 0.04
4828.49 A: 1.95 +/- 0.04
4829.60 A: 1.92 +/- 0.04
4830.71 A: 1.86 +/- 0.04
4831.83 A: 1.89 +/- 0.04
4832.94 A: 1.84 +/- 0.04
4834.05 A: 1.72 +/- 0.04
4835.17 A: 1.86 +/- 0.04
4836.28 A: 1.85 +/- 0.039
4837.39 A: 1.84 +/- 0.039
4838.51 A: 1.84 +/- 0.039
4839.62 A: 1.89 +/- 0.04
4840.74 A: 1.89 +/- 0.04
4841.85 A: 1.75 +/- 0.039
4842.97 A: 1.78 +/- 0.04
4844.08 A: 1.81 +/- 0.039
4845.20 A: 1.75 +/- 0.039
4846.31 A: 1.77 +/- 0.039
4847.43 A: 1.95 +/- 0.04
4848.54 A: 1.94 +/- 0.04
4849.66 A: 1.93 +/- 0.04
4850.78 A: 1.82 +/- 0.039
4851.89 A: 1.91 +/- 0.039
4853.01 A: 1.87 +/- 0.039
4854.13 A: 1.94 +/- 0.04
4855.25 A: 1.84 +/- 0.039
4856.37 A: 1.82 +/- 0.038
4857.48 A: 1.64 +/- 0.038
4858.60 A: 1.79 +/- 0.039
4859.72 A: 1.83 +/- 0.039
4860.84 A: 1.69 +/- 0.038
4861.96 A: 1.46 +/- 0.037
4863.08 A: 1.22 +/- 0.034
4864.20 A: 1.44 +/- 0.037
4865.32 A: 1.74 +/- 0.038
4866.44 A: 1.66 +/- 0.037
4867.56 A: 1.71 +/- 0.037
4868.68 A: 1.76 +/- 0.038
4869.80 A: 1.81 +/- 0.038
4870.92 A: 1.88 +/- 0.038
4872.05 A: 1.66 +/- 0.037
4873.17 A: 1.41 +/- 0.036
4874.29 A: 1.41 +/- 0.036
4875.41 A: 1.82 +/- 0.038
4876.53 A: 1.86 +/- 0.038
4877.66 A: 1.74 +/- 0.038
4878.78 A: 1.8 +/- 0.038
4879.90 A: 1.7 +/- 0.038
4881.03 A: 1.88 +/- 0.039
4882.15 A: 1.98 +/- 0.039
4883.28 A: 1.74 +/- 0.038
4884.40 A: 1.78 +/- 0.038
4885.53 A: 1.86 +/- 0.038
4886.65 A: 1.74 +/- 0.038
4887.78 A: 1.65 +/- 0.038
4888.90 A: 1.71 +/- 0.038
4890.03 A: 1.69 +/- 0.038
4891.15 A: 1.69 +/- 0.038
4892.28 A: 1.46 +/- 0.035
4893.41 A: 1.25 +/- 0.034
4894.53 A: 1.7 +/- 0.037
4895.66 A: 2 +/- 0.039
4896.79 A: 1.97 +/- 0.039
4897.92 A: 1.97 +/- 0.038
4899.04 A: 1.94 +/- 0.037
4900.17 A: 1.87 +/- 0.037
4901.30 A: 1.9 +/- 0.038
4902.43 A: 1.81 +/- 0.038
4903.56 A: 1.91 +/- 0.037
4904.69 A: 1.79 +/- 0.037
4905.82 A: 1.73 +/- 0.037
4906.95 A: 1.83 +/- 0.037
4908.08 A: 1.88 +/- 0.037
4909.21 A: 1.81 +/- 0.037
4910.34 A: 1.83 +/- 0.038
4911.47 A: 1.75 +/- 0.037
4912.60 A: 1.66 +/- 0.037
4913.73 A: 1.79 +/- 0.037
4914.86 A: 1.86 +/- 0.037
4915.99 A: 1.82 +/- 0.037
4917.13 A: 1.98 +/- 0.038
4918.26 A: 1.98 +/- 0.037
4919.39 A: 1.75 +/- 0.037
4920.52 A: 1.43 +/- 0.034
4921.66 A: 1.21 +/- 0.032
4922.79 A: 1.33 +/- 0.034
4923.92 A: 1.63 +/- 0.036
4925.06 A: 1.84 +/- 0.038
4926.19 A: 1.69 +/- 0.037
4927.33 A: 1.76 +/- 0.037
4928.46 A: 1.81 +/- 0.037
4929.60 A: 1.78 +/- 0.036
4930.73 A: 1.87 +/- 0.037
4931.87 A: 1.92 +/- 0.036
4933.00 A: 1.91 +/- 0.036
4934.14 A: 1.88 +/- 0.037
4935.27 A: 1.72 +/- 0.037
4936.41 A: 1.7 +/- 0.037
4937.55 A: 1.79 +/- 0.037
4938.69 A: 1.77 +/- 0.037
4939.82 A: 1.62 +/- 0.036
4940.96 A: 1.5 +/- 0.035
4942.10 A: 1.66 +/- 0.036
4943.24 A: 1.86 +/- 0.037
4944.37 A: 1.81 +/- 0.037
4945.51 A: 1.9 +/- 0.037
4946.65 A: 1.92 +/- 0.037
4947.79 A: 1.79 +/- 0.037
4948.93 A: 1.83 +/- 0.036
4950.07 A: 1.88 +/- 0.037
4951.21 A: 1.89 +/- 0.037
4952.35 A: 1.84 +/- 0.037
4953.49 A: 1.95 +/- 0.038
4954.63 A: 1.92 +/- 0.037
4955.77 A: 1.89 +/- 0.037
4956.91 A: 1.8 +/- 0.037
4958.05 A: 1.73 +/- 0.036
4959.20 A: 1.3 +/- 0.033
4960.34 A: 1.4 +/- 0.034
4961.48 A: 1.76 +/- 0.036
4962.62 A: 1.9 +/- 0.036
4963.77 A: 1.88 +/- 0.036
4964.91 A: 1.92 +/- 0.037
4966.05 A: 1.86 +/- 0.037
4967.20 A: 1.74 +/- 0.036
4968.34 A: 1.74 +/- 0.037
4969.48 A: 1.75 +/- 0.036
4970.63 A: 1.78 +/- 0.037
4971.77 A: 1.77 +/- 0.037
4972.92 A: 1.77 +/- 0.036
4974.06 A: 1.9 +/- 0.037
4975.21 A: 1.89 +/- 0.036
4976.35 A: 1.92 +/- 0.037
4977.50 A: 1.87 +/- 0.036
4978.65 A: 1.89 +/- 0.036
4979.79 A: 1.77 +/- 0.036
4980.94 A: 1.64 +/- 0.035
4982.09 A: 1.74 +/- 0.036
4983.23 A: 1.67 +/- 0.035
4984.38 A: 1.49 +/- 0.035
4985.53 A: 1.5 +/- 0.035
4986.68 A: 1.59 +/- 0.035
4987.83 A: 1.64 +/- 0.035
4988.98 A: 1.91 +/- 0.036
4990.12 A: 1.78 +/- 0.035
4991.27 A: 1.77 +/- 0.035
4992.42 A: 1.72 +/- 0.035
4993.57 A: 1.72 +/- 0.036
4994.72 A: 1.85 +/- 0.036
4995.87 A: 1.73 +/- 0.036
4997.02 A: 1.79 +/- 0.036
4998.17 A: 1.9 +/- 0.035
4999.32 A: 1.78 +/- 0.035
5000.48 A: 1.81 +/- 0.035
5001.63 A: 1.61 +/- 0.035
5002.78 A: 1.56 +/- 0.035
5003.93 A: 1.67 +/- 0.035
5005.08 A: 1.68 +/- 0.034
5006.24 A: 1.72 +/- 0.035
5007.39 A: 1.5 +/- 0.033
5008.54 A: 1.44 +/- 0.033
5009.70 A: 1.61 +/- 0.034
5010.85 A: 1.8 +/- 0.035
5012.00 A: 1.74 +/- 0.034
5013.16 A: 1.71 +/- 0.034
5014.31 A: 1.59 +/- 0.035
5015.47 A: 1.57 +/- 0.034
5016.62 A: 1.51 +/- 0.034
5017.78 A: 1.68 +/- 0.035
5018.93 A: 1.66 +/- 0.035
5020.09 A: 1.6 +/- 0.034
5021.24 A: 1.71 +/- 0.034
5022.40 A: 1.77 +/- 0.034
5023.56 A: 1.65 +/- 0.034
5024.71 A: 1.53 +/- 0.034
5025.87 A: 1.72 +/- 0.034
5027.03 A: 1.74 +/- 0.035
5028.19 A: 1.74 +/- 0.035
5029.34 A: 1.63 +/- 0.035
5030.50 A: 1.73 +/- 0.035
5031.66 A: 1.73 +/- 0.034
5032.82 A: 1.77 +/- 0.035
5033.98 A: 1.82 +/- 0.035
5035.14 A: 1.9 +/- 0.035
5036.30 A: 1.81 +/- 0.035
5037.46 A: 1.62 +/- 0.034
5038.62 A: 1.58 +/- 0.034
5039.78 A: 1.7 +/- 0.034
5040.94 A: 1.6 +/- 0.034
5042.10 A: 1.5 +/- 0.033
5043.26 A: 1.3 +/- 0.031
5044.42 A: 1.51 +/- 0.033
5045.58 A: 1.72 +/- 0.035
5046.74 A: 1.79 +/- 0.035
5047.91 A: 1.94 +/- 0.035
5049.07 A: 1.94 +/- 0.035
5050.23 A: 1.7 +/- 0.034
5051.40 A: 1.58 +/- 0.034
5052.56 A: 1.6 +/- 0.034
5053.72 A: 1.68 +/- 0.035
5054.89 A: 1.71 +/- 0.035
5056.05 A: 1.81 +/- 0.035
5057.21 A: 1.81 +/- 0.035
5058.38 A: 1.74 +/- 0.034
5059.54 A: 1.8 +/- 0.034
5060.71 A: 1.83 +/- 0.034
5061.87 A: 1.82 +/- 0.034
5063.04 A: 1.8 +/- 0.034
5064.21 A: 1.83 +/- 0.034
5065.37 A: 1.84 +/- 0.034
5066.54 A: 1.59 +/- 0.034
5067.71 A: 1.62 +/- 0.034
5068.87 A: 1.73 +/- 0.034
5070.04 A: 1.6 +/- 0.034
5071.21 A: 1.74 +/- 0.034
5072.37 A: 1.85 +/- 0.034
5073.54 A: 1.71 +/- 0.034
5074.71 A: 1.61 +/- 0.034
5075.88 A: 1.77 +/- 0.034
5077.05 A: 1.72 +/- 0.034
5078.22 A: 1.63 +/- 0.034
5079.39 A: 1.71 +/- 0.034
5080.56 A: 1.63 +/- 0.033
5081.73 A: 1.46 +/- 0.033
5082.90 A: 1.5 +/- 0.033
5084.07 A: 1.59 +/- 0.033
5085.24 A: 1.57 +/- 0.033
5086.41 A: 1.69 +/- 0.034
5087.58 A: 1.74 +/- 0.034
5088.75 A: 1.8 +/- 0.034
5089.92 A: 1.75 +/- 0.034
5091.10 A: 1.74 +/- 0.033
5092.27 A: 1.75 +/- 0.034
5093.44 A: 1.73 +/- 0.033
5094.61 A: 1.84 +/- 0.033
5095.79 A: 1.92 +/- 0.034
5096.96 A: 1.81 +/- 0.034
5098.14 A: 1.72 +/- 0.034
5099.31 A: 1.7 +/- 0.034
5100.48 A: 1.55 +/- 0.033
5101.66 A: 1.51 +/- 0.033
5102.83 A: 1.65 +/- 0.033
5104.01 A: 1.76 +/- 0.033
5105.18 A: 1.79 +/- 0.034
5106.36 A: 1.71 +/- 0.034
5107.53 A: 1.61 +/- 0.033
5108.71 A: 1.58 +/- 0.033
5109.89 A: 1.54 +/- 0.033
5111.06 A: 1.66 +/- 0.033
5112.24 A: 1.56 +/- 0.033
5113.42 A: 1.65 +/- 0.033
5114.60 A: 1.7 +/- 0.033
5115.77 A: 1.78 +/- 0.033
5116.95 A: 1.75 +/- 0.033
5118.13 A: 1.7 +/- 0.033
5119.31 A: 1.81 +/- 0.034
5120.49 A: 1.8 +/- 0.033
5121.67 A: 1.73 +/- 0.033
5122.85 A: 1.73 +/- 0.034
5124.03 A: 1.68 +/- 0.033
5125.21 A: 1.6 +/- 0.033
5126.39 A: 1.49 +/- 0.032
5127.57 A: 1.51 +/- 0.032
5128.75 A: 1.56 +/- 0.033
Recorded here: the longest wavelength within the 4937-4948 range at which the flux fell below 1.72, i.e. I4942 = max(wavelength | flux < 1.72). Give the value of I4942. 4942.10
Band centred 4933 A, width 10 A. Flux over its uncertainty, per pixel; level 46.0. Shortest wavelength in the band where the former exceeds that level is 4928.46 A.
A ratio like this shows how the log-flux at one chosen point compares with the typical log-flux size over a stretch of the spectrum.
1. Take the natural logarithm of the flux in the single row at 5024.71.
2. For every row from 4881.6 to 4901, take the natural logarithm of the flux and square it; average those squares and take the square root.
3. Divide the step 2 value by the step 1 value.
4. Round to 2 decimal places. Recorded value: 1.35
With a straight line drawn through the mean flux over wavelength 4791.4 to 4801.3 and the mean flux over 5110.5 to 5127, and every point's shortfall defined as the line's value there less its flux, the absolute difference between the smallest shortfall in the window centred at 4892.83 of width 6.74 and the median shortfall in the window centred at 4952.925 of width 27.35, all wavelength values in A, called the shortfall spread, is 0.12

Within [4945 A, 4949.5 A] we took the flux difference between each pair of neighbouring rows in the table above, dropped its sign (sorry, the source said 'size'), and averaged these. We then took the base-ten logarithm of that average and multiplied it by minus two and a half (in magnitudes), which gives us 3.0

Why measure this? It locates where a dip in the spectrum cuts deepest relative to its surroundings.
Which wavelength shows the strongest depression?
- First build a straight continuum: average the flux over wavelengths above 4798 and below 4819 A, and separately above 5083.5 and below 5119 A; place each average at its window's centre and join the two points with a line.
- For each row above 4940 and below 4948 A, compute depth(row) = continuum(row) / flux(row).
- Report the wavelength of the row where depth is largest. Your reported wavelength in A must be 4940.96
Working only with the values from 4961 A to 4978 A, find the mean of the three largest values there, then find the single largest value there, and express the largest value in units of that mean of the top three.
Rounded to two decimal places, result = 1.00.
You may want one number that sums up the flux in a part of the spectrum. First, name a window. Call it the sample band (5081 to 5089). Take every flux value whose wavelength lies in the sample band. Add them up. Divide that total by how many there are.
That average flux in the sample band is 1.62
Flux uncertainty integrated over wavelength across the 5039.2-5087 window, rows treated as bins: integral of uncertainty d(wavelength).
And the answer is 1.6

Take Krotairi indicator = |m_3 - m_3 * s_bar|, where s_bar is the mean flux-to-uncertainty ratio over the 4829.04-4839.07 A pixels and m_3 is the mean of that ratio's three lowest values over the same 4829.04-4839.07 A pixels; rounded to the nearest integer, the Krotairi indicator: 2058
